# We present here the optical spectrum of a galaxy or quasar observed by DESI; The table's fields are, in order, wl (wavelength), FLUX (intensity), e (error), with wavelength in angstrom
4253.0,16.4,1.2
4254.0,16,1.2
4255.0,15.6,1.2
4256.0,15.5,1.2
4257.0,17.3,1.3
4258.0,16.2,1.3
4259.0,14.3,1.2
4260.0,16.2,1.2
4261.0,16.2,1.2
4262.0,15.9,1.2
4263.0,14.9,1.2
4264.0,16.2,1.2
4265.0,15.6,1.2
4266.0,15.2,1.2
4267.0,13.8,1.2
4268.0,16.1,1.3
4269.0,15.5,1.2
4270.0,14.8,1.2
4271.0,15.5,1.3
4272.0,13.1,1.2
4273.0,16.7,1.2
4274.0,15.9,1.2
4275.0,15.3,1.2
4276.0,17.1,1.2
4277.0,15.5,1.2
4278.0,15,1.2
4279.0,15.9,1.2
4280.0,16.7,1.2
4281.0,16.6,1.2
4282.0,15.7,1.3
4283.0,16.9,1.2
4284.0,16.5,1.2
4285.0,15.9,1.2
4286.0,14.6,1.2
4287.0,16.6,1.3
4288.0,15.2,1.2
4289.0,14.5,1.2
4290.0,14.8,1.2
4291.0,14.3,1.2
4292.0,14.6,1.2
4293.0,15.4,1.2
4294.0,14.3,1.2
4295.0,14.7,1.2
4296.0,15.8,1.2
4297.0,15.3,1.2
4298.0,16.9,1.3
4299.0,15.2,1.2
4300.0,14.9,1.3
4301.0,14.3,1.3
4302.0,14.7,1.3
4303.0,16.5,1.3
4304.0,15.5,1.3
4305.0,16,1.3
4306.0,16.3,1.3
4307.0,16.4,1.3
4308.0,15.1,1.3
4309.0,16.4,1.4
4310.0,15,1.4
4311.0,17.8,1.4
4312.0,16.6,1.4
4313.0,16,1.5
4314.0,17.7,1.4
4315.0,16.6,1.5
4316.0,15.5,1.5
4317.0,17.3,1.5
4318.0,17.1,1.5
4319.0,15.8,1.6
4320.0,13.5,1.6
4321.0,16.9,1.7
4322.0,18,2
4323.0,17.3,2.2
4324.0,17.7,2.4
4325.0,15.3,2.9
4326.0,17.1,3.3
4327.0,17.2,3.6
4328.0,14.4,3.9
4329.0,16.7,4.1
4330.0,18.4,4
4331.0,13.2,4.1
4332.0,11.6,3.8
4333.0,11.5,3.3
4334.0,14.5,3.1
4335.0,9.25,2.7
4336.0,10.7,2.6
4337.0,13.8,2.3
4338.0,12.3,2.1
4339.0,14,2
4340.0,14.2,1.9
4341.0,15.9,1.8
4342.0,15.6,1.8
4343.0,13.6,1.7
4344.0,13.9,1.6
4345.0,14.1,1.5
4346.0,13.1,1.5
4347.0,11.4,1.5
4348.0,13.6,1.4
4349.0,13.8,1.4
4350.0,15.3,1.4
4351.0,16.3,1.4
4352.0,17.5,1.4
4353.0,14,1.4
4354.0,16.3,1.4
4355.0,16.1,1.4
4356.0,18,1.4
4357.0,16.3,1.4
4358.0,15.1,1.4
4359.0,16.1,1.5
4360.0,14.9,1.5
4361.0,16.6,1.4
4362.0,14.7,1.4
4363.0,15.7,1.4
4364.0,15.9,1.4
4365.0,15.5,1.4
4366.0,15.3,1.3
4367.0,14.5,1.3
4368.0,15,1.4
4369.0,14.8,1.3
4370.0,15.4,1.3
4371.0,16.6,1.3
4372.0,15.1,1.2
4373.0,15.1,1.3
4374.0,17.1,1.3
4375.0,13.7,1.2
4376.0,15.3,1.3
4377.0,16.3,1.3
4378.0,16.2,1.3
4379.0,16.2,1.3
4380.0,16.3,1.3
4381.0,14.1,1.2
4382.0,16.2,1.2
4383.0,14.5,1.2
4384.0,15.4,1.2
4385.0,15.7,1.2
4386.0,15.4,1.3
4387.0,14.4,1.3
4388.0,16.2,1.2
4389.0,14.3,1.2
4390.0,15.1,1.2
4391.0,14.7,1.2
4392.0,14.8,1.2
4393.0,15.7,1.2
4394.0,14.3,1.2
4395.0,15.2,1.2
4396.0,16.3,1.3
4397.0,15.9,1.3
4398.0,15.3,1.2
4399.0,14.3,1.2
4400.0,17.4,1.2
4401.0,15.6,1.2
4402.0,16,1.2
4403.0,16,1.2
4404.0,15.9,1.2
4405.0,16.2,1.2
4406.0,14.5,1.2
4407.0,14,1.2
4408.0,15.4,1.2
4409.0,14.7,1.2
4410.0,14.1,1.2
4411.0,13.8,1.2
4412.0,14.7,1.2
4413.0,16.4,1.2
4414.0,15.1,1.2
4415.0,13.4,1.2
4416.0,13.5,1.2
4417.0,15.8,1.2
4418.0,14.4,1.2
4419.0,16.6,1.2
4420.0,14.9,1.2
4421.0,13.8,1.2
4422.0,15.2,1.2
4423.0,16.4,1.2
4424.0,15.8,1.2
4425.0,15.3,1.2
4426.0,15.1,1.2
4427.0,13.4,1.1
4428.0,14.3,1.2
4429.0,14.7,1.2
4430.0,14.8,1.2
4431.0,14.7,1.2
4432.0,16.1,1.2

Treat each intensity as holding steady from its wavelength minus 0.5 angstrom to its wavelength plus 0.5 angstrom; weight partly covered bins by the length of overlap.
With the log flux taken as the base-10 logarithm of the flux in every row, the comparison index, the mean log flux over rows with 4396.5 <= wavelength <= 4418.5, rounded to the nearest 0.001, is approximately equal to 1.178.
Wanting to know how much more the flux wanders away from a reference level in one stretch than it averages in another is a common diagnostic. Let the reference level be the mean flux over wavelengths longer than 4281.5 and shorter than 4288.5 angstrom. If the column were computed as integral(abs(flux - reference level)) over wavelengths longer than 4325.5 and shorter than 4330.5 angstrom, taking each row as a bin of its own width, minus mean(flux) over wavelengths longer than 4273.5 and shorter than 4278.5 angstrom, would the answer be -8.5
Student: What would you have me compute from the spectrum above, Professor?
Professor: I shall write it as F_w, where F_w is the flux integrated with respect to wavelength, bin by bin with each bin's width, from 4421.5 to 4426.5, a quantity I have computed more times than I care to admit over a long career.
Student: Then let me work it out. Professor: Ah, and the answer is 77.8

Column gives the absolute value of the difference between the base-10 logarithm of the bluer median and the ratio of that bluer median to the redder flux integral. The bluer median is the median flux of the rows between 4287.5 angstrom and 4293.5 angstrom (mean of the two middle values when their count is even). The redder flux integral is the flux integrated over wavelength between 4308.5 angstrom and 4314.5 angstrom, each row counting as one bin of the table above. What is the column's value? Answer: 1.02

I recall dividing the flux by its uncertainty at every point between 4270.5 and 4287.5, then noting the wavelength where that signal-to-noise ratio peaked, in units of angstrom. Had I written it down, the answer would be 4276.0 angstrom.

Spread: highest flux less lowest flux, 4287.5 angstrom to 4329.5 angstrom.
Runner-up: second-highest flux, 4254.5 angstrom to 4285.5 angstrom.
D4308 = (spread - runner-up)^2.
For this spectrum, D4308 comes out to 159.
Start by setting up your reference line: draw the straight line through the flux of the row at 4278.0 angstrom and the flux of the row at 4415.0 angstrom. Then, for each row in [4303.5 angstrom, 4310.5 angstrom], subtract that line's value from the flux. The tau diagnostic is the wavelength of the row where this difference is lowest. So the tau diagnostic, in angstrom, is 4310.0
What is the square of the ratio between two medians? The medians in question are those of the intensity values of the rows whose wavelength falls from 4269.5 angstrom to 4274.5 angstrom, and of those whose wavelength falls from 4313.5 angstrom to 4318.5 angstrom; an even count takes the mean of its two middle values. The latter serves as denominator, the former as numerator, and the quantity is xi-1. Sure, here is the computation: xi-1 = 0.82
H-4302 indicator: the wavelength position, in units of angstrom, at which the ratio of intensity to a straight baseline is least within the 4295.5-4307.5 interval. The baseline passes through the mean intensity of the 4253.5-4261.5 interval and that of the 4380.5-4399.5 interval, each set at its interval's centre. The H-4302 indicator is 4301.0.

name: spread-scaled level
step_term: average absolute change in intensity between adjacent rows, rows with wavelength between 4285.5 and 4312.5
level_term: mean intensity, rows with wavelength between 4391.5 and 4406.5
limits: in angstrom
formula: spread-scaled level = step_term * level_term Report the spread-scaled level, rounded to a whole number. 15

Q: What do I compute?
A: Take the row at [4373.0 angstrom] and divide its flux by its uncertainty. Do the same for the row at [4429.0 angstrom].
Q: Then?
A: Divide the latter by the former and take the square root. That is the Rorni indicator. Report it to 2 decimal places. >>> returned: 1.03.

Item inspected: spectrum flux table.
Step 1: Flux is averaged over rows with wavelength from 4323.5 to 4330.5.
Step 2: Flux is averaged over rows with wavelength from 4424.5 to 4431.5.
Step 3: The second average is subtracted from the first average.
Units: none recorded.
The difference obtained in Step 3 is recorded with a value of 2.1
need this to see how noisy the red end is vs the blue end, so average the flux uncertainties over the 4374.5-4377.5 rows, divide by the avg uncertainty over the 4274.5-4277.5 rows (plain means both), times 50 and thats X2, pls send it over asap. 53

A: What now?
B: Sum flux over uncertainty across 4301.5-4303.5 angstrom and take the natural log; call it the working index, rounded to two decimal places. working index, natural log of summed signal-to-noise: 3.18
